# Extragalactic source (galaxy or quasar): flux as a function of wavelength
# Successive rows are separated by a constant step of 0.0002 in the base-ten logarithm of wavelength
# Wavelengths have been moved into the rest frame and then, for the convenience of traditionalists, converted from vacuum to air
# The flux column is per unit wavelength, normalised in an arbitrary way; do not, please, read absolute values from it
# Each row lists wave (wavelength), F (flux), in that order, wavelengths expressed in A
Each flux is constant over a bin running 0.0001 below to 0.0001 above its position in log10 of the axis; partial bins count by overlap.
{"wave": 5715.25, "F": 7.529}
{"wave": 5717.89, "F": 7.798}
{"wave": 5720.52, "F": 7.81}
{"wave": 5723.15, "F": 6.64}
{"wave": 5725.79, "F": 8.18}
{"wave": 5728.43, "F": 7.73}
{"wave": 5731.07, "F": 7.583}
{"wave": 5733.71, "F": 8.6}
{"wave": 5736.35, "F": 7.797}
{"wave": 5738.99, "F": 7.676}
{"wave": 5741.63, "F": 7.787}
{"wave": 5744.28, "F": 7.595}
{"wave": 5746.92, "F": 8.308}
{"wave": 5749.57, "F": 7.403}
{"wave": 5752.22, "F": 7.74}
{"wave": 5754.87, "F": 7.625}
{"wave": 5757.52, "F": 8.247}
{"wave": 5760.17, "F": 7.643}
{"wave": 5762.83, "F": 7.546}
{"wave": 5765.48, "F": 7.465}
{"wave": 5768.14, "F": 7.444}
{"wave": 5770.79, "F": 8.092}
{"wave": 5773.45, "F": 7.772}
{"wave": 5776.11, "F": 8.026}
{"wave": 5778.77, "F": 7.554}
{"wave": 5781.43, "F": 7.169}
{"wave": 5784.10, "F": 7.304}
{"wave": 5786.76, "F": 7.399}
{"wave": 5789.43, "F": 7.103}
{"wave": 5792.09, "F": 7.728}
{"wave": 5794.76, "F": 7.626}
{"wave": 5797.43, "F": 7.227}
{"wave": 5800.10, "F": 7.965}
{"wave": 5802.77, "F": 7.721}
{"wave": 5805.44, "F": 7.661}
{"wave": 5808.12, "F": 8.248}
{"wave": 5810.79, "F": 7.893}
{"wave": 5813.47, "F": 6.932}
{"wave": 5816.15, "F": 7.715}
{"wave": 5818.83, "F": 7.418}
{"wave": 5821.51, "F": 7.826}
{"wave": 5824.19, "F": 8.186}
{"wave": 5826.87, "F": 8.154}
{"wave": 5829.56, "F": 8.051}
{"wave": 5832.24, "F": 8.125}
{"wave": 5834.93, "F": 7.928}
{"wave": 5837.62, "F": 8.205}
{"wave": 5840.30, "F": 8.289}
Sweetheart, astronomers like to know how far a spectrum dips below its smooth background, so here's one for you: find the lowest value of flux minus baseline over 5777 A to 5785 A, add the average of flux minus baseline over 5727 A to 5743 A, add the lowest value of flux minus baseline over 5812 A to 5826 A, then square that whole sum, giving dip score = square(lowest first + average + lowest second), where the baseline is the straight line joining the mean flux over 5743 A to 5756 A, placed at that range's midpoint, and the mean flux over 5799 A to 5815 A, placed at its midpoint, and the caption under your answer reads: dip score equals 1.5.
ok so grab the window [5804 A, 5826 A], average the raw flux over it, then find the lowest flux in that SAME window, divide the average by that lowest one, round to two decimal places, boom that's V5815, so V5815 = 1.12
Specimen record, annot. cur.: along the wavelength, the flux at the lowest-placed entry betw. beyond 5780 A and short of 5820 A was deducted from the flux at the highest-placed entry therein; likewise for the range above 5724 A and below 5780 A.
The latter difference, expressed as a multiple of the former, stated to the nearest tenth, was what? -2.5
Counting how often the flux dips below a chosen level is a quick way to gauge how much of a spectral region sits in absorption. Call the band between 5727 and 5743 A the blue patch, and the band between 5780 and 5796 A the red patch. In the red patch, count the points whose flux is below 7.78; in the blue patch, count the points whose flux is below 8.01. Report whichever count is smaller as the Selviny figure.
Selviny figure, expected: 5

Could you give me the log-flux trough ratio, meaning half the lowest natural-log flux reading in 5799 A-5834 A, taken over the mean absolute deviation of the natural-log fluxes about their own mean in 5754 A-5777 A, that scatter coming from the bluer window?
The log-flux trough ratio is 31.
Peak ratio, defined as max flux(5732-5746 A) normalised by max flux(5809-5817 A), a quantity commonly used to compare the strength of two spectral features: 1.09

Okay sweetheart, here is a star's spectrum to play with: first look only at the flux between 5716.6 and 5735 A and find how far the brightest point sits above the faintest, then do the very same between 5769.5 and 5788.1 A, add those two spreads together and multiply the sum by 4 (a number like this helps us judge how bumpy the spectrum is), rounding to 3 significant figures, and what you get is 11.5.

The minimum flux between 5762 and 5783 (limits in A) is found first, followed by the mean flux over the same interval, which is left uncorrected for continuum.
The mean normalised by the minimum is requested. 1.06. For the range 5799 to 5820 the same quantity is 1.11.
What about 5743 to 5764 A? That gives 1.05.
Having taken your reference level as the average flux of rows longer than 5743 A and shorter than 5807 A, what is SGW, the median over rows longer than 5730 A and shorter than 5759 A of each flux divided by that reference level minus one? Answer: 0.013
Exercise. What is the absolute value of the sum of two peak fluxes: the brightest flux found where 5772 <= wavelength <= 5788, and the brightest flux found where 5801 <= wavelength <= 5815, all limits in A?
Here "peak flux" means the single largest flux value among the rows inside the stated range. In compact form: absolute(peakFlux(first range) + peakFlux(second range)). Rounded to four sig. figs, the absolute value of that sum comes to 16.27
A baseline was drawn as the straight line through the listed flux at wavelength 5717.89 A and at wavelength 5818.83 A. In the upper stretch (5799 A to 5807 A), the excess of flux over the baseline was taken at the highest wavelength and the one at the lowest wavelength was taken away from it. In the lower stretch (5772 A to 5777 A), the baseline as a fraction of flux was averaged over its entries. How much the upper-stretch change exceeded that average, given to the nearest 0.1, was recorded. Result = -1.2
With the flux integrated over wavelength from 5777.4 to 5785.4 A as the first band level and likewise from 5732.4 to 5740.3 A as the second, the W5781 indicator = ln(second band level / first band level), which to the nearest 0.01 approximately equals 0.08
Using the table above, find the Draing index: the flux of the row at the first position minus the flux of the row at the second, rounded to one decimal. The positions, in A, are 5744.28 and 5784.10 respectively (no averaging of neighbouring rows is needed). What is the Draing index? 0.3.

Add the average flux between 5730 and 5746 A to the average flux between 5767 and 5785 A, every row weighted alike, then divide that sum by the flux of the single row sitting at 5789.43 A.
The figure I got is 2.18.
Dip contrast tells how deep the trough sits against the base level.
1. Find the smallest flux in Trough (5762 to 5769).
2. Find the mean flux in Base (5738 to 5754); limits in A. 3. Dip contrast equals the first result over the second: 0.96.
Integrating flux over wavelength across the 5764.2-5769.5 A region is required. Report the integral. 39.6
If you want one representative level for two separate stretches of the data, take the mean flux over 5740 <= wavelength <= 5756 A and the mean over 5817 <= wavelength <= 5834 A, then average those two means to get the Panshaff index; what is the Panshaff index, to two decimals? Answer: 7.85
